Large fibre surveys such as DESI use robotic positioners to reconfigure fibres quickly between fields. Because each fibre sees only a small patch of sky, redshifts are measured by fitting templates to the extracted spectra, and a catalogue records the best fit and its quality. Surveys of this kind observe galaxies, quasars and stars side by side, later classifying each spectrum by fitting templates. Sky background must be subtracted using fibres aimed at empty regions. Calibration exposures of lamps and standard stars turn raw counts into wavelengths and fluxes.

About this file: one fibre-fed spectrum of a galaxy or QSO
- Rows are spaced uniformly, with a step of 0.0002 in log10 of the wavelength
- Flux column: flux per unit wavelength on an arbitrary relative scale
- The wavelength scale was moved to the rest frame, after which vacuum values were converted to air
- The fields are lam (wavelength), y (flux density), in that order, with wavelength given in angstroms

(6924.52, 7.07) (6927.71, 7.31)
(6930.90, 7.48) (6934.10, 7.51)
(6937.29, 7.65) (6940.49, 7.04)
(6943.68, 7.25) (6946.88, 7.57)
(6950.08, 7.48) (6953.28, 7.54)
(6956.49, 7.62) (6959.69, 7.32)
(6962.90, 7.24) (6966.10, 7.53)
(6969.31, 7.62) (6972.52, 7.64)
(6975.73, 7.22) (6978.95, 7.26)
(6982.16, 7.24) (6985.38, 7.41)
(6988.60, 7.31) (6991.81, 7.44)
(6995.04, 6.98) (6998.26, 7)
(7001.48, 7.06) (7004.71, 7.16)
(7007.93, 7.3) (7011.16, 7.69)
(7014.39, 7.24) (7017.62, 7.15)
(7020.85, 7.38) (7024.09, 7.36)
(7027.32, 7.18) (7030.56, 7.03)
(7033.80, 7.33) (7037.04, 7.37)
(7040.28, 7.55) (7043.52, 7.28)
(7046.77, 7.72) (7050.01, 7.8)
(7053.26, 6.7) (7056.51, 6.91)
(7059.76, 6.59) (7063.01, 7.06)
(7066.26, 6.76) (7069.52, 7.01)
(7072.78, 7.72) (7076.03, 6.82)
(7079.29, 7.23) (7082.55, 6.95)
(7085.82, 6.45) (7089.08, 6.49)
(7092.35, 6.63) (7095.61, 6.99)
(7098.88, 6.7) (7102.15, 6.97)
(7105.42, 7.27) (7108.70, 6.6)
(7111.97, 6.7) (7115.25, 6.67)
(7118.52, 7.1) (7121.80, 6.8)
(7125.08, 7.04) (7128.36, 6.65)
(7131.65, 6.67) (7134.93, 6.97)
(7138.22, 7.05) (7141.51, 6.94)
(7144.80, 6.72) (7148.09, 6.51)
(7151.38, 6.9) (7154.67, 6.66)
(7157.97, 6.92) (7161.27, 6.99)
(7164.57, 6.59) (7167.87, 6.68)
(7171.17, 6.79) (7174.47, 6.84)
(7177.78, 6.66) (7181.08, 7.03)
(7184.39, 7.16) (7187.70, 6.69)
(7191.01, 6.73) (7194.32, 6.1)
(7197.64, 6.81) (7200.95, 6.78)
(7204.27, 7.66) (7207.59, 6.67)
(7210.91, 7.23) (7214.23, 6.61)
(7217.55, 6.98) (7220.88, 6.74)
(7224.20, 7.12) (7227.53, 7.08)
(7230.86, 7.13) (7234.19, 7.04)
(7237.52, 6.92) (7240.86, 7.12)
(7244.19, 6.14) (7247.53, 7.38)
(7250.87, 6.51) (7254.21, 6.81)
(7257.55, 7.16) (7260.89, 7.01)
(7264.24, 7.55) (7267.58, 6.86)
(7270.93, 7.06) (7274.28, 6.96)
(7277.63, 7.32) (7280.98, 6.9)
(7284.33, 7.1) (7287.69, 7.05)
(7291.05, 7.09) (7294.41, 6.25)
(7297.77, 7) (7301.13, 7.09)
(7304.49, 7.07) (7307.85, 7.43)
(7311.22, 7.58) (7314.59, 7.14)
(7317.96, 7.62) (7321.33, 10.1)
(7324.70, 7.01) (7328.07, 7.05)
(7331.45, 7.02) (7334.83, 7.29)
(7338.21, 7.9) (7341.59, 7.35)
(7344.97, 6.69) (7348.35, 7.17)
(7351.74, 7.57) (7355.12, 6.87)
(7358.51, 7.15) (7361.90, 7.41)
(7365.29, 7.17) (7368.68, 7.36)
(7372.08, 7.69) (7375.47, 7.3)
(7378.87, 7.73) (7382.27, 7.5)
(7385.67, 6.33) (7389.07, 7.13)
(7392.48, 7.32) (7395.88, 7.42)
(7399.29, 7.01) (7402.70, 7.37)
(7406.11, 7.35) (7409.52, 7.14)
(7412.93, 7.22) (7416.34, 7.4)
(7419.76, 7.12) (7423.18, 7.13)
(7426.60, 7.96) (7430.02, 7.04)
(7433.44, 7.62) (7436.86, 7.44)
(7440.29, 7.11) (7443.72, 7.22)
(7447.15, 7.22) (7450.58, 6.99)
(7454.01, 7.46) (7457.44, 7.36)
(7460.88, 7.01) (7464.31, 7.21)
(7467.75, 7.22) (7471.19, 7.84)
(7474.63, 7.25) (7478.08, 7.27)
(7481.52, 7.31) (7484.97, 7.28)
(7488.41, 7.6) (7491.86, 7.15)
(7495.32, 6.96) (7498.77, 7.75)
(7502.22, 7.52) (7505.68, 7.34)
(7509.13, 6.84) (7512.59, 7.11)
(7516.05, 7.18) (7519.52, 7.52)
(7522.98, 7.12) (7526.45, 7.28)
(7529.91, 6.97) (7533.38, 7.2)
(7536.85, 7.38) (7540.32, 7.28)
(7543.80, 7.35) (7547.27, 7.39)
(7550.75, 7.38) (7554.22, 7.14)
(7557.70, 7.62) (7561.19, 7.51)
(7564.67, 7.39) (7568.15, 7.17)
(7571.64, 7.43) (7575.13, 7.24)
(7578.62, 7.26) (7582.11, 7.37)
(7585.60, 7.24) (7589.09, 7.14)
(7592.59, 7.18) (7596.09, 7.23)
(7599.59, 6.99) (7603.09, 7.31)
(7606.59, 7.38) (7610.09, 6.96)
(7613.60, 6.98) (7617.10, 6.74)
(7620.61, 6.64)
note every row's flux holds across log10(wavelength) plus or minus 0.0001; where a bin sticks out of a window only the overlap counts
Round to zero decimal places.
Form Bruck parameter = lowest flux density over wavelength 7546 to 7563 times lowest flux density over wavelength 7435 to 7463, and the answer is 50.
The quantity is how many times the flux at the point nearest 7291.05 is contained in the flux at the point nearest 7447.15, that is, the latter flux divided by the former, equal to 1.02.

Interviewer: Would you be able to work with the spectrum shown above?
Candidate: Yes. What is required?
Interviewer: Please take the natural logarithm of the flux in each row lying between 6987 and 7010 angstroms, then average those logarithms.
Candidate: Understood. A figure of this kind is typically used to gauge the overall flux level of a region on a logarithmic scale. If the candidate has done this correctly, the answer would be 1.97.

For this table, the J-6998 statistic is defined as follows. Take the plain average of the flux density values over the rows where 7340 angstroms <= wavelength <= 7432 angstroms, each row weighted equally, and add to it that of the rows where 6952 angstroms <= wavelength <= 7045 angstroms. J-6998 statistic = 14.6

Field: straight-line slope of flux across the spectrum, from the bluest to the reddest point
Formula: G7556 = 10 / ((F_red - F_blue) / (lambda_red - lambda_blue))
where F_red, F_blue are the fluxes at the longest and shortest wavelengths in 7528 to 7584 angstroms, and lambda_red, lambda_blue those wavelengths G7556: 1305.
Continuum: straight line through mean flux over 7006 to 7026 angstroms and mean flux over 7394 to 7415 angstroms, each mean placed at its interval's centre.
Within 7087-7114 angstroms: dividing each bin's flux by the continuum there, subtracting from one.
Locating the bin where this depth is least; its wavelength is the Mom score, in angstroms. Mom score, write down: 7105.42 angstroms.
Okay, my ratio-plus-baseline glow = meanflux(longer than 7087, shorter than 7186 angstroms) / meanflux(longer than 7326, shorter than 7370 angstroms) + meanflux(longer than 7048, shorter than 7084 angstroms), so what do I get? 8.0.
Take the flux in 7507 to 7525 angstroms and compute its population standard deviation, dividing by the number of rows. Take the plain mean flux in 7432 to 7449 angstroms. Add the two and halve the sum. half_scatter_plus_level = 3.77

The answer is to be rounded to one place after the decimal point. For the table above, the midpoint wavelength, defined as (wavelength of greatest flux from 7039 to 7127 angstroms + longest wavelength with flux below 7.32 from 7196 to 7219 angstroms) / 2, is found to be 7133.8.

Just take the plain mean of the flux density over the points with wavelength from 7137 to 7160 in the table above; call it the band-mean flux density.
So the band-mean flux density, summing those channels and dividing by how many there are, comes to 6.81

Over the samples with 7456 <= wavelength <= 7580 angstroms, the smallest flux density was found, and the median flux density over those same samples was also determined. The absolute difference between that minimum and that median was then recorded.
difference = 0.44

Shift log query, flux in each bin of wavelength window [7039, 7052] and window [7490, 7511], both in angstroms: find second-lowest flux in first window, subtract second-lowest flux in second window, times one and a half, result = 0.9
